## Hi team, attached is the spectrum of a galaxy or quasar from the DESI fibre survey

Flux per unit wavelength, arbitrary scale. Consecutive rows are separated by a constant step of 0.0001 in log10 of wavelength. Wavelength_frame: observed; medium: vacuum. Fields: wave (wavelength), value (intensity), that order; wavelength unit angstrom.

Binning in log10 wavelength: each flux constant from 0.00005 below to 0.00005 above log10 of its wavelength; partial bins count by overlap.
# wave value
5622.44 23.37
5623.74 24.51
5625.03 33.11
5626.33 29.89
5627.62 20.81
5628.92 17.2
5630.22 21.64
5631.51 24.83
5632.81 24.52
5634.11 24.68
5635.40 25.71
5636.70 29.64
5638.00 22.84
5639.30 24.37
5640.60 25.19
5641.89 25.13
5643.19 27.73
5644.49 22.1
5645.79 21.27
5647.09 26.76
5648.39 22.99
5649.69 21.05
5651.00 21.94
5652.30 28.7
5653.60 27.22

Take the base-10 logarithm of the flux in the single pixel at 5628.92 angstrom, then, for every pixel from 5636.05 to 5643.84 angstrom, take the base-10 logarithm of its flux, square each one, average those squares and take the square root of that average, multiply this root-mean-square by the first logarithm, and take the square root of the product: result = 1.320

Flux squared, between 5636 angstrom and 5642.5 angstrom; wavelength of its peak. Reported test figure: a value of 5636.70 angstrom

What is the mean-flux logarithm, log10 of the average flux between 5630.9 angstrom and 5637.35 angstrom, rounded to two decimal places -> 1.41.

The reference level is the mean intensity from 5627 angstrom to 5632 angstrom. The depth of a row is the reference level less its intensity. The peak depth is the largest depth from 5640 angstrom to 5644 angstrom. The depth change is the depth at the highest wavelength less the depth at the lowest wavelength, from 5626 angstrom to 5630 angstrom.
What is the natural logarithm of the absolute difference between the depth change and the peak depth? 2.8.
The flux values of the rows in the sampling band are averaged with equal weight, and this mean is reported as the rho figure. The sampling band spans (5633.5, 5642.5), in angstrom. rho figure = 25.4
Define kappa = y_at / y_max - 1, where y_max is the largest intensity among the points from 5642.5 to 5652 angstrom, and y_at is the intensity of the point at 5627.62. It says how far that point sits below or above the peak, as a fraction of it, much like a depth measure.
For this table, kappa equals -0.25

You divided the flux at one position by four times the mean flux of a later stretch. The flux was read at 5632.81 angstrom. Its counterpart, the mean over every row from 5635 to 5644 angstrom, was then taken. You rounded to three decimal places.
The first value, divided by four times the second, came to 0.238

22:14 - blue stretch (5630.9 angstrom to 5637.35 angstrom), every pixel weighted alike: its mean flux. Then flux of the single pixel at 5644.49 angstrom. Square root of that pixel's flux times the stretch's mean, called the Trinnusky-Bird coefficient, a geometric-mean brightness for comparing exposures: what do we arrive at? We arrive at 23.9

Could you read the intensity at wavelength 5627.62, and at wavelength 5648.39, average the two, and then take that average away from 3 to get -18.9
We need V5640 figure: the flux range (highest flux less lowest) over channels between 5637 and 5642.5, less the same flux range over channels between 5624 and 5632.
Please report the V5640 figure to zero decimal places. -14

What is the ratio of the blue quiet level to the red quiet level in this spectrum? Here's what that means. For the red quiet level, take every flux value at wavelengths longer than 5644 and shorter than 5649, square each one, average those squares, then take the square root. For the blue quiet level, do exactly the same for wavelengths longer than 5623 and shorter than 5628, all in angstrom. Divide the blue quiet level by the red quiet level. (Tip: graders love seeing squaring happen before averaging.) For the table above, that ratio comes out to 1.18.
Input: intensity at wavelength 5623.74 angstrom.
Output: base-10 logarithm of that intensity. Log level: 1.39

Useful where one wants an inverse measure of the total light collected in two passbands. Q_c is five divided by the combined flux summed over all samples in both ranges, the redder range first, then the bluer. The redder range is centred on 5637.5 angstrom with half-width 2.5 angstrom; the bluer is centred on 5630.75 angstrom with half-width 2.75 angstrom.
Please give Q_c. 0.0262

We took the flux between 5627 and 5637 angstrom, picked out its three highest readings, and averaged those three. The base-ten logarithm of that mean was 1.43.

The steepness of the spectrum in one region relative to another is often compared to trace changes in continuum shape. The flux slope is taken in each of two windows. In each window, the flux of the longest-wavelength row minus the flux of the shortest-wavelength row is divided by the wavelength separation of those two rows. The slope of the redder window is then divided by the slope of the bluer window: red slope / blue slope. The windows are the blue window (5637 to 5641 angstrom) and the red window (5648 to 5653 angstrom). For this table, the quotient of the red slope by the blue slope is 1.6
